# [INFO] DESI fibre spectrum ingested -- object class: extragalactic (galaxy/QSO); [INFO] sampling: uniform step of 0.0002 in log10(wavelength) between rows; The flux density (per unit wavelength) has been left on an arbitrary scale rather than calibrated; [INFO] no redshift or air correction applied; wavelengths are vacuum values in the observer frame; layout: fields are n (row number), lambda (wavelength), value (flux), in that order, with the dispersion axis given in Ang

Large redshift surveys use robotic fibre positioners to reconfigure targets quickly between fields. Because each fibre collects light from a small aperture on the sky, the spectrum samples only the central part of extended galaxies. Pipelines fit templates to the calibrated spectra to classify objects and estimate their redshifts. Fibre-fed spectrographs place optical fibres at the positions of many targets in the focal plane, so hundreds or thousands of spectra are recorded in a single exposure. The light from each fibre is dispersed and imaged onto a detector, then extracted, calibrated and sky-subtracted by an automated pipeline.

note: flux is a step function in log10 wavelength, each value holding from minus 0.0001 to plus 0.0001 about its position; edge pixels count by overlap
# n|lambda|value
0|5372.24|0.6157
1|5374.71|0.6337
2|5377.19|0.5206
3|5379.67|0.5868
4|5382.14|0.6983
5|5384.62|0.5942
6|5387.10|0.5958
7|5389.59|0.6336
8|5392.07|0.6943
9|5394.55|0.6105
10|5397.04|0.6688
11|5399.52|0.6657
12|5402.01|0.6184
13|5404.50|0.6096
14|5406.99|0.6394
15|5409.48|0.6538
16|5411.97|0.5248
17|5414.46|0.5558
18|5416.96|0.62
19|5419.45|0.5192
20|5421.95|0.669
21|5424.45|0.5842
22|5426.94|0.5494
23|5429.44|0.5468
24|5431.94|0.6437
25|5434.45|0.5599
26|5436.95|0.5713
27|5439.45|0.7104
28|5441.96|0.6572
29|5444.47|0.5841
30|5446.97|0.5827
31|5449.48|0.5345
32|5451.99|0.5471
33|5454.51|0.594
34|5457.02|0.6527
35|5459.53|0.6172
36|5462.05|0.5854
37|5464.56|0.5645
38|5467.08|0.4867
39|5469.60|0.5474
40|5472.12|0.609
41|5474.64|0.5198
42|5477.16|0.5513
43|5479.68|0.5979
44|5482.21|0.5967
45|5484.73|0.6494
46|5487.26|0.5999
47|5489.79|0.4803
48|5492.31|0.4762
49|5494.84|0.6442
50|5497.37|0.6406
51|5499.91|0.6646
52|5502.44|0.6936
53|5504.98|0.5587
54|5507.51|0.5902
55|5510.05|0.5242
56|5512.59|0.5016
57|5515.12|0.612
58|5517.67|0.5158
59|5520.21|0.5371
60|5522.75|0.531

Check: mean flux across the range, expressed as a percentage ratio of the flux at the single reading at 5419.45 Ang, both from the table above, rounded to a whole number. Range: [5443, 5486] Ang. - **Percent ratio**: 111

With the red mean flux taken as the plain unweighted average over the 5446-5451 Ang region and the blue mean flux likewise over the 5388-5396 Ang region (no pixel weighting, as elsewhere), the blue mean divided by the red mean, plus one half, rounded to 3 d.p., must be 1.657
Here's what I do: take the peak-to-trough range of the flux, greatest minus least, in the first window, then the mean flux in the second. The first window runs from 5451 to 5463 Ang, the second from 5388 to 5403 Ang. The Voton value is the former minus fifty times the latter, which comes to -32.3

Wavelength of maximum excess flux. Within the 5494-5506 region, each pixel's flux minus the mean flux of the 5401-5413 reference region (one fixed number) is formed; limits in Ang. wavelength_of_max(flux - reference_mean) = 5502.44 Ang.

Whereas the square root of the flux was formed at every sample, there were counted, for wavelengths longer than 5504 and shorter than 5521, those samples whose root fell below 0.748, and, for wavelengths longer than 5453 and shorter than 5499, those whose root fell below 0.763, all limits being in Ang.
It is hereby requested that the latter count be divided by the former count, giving 1.4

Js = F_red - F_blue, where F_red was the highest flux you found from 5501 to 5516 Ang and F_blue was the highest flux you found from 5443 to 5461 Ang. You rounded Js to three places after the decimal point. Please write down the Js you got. 0.041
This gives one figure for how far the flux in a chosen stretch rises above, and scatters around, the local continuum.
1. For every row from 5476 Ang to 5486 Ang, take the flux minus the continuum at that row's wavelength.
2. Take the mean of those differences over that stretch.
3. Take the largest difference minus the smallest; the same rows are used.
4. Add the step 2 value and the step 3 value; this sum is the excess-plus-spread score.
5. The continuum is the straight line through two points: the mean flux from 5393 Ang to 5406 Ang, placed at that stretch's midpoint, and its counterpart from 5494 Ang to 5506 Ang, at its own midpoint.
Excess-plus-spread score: 0.057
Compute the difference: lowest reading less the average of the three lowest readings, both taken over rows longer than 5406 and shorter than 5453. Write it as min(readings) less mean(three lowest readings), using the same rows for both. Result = -0.01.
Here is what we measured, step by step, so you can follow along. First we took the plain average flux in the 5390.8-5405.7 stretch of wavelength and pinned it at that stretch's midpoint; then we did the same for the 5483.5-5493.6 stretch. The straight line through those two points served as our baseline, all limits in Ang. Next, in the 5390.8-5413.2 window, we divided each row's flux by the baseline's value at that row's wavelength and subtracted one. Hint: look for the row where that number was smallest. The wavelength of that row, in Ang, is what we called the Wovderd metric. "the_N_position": 5411.97 Ang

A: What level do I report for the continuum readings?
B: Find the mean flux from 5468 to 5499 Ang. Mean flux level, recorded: 0.576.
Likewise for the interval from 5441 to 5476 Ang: 0.577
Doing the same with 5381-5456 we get 0.608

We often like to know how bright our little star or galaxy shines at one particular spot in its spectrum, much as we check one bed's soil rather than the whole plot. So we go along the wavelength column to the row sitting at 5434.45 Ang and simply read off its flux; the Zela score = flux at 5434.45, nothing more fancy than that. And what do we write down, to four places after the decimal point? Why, 0.5599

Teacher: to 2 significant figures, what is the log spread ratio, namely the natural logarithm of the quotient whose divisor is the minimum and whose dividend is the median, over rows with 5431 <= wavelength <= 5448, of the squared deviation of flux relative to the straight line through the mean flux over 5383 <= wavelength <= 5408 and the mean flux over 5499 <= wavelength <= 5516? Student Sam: 1.1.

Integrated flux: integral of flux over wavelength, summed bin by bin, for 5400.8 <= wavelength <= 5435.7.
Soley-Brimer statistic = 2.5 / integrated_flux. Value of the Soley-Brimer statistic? 0.12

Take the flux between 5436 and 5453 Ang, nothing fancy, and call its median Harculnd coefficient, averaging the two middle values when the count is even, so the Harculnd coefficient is 0.583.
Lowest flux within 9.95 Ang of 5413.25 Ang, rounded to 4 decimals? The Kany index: 0.5192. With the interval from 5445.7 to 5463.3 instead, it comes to 0.5345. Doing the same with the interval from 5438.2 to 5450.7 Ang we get 0.5345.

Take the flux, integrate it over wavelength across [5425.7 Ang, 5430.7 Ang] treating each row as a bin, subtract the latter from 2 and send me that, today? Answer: -0.74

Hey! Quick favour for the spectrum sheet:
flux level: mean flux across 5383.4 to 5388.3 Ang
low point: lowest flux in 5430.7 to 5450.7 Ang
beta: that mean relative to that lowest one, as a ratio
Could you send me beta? 1.11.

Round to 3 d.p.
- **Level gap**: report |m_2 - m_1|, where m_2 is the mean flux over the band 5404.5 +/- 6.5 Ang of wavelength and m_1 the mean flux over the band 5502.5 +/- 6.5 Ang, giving 0.008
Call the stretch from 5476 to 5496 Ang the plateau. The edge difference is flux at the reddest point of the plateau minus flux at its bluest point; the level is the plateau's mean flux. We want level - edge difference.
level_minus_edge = 0.48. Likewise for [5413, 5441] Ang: 0.44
